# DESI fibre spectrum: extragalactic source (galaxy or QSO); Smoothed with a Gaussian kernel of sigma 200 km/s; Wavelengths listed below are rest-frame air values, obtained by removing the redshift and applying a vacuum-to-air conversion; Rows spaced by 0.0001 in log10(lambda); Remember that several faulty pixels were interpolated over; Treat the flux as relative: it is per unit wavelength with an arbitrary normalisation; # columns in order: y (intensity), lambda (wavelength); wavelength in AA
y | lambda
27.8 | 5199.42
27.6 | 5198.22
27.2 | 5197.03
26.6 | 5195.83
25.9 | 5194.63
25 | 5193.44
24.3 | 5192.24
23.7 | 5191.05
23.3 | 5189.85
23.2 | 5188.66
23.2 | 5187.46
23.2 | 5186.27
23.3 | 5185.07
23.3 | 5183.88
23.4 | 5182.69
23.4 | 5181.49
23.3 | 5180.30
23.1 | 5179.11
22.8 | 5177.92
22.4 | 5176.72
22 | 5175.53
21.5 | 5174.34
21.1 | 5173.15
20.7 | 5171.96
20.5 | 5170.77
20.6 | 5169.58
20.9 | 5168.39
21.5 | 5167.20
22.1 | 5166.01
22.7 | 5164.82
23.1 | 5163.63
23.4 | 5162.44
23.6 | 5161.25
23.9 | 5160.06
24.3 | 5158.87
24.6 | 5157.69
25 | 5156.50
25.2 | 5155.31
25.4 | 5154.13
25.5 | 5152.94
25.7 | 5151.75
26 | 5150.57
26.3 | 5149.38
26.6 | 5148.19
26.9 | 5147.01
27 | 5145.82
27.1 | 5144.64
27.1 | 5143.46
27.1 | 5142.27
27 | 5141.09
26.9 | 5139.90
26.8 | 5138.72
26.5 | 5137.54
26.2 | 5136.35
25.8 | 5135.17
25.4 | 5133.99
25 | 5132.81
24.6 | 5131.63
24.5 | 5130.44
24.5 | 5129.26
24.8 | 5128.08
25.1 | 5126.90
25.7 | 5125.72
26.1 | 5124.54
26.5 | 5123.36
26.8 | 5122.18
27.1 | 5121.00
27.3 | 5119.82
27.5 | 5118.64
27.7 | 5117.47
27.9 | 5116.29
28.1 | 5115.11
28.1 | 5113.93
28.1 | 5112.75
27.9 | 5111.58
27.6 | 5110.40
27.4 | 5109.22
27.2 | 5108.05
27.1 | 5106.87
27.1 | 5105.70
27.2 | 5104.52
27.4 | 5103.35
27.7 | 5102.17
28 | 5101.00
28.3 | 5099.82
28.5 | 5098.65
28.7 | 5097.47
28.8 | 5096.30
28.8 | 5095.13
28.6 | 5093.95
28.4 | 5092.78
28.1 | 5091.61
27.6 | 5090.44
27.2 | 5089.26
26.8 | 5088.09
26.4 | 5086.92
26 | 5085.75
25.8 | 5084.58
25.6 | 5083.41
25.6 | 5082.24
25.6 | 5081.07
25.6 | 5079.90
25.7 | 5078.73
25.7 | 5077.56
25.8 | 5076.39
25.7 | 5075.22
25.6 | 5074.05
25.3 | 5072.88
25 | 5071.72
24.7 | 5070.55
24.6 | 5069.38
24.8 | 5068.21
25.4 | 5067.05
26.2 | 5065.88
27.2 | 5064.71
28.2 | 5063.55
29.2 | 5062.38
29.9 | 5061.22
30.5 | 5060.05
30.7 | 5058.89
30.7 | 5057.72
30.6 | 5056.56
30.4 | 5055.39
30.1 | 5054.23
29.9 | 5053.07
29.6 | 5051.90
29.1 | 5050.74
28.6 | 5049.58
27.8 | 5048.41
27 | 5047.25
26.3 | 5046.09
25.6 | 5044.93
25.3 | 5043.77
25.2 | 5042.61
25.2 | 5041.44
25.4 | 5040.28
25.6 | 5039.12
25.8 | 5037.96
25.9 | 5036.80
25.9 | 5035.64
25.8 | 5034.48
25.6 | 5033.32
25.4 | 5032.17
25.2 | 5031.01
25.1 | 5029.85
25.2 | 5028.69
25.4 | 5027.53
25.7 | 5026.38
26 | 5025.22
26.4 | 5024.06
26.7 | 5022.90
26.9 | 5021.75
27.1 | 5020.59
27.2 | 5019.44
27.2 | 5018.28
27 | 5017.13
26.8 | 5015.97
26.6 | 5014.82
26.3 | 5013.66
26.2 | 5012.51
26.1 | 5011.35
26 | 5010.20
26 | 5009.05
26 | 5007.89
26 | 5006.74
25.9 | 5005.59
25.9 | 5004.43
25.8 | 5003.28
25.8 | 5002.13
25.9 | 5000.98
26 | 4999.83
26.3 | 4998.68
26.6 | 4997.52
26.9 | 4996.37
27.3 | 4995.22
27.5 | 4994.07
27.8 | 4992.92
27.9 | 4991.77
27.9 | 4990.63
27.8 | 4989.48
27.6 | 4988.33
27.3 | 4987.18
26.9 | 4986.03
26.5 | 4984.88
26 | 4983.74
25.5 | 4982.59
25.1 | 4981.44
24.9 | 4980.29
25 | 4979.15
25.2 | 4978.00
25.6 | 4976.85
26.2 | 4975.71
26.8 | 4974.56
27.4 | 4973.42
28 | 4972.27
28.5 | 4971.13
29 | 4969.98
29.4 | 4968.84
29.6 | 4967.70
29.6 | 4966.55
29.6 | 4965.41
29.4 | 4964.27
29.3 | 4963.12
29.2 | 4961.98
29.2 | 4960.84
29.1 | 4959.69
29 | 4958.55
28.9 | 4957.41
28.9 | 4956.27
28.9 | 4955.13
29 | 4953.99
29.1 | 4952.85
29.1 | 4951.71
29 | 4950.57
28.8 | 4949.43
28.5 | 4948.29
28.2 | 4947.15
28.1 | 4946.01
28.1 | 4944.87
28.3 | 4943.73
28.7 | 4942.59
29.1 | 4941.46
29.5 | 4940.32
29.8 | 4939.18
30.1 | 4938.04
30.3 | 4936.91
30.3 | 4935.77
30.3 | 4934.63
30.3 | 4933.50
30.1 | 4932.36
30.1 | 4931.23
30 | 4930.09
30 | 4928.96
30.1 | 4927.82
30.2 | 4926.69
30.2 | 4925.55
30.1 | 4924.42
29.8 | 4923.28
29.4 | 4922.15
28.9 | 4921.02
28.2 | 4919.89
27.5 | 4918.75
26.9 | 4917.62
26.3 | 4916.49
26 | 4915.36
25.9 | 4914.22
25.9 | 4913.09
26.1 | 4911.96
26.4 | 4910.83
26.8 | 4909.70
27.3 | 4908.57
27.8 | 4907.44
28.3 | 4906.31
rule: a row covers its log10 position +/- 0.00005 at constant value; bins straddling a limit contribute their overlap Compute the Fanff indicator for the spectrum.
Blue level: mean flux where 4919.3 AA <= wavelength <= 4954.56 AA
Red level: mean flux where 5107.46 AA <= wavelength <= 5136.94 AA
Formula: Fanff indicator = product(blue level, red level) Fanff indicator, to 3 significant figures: 780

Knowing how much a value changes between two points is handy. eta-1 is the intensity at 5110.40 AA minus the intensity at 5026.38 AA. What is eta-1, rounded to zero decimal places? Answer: 2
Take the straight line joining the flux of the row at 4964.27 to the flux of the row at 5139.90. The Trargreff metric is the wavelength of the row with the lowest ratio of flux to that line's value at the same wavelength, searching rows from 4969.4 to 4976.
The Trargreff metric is 4975.71 AA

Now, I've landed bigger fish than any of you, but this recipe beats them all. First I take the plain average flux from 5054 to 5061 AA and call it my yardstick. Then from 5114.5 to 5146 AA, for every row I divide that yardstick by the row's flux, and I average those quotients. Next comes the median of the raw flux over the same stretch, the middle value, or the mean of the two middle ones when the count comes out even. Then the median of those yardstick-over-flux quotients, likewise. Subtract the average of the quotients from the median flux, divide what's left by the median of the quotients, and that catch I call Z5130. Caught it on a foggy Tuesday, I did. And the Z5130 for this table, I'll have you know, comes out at 23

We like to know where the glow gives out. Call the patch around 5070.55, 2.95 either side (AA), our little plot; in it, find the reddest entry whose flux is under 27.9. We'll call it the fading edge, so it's 5072.88 AA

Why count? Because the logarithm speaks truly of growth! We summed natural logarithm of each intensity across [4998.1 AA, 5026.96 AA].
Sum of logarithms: 81.7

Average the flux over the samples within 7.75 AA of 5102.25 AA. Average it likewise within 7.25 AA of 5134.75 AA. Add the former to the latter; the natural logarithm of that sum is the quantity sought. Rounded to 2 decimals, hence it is 3.98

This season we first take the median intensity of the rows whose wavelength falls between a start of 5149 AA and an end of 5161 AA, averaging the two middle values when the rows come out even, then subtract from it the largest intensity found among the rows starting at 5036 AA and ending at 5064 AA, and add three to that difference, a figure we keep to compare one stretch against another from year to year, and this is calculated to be -2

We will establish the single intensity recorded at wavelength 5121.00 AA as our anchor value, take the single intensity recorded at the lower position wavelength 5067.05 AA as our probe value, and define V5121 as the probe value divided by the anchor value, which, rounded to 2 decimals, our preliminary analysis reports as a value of 0.94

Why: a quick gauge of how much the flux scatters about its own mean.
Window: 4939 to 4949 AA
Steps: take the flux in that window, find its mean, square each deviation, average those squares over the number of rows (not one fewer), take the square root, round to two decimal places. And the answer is 0.59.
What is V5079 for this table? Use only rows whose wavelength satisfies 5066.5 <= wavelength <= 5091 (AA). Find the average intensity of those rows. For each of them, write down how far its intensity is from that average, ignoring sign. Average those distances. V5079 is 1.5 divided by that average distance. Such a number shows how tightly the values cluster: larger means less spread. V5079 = 2.9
